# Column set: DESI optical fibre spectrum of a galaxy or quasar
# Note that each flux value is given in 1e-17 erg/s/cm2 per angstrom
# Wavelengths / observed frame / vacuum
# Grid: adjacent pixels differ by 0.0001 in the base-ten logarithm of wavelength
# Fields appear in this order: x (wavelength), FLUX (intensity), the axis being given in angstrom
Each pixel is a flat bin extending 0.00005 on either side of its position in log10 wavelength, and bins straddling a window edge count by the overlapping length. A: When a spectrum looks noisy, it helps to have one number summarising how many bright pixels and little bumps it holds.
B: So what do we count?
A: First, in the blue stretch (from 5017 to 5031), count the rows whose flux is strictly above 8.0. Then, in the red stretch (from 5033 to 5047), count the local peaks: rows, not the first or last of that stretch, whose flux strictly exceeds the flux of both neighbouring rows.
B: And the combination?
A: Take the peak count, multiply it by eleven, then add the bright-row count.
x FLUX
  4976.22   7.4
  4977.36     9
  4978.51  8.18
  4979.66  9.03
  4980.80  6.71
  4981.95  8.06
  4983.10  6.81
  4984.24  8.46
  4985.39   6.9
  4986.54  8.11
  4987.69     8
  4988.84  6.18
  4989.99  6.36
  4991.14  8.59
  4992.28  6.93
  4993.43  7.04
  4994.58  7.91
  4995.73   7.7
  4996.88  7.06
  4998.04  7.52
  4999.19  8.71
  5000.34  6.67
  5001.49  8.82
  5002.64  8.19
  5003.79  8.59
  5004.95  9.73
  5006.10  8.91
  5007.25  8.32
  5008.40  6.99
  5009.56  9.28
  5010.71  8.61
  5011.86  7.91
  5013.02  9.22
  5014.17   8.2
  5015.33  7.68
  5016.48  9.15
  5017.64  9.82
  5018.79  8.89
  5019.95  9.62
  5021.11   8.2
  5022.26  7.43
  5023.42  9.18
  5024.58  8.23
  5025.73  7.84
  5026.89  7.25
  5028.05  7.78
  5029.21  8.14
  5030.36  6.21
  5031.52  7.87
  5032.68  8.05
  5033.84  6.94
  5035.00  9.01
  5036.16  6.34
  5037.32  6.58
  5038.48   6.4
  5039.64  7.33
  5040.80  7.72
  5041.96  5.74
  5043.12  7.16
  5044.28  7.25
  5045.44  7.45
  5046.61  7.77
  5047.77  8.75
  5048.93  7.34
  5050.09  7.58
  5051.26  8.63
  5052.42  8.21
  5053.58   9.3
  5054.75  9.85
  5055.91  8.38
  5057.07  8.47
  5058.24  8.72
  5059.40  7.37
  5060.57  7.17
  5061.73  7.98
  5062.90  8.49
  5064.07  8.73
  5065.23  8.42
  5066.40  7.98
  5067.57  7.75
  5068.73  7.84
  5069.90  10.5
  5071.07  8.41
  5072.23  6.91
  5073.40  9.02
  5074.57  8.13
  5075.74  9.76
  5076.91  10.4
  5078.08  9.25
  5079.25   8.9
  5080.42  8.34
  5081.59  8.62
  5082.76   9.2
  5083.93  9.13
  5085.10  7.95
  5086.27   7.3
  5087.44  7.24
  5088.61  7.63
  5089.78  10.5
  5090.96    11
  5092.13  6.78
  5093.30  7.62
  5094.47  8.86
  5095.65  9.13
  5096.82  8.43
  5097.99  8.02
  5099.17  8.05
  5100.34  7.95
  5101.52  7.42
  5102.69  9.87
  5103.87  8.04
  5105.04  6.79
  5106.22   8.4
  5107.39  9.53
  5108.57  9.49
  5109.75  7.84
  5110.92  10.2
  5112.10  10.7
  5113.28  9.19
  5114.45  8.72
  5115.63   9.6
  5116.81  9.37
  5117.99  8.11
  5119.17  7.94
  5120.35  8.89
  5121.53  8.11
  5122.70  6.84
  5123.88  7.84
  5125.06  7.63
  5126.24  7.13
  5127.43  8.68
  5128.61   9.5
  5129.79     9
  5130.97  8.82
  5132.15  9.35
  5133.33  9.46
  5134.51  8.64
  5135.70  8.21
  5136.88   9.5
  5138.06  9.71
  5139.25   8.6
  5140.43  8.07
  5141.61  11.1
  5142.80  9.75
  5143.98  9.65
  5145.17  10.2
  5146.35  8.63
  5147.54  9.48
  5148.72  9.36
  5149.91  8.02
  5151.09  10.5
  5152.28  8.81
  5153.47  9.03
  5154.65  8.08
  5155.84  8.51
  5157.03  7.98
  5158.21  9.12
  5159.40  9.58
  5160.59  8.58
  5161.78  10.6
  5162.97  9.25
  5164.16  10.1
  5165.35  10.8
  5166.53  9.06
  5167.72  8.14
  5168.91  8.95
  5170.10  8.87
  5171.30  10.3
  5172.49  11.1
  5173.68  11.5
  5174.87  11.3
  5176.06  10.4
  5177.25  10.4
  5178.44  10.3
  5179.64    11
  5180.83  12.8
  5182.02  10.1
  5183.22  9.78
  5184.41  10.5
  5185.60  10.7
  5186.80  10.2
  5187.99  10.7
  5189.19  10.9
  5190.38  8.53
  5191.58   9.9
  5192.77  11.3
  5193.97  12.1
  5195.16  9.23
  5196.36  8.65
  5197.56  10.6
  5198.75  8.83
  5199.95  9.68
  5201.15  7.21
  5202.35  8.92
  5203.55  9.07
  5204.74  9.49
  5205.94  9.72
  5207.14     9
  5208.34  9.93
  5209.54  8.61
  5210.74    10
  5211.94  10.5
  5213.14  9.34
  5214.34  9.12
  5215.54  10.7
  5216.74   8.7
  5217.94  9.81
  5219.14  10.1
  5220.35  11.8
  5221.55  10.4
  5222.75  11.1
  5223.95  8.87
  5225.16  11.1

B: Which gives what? 40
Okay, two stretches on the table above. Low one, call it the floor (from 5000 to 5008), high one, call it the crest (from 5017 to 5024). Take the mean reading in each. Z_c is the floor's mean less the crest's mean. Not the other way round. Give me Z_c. -0.4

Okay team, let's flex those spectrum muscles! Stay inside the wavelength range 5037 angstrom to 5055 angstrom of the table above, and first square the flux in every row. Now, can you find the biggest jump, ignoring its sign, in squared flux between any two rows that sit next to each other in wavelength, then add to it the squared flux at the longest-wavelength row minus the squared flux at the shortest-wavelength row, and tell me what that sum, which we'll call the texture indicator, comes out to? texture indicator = 80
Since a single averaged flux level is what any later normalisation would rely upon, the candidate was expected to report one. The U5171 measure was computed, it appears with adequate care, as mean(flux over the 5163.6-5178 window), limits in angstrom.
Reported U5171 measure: 10.1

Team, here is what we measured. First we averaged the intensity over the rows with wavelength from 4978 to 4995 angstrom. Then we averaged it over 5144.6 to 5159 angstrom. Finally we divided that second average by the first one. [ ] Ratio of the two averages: 1.19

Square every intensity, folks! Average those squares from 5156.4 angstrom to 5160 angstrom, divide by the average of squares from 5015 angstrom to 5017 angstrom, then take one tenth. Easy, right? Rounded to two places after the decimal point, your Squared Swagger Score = 0.11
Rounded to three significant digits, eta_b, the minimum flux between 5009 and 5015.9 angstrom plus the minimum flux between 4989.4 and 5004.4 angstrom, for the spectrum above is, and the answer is 14.0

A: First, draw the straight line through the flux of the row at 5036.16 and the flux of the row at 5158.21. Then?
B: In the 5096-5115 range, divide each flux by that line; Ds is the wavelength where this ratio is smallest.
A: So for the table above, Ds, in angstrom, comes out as 5105.04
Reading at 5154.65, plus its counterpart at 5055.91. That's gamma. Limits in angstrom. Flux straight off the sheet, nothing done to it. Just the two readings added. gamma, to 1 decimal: 16.5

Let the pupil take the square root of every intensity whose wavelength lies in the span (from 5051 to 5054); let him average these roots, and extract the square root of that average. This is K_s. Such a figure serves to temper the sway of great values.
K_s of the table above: 1.72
